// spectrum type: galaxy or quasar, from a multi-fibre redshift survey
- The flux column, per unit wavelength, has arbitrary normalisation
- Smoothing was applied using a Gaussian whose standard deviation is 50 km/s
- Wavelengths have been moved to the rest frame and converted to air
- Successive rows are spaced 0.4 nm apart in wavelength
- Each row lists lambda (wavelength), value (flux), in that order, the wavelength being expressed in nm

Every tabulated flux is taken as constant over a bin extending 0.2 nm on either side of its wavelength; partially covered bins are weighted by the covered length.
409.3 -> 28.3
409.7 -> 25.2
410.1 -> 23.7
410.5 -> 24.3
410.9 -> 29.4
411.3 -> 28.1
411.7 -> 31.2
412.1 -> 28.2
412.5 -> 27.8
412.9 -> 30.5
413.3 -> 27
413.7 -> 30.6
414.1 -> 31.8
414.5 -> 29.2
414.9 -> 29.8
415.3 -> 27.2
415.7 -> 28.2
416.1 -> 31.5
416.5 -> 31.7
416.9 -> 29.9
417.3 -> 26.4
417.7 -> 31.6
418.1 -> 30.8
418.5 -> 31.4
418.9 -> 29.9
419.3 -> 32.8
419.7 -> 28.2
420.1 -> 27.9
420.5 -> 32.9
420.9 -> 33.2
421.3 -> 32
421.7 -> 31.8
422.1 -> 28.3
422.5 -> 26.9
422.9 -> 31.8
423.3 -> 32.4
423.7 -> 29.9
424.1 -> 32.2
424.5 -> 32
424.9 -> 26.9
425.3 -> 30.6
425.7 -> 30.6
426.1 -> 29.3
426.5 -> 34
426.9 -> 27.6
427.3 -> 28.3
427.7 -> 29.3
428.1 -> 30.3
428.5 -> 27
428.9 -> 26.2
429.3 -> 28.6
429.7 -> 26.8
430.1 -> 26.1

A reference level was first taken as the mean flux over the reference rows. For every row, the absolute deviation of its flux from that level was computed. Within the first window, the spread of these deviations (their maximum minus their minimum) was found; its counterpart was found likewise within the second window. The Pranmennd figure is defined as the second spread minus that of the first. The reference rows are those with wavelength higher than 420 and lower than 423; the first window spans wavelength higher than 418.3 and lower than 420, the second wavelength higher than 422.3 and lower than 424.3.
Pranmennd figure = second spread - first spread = 1.3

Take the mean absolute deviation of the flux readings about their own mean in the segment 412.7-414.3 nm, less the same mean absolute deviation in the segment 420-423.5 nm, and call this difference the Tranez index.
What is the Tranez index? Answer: -0.6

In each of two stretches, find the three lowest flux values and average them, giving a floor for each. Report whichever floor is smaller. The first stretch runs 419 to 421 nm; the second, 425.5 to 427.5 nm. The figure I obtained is 28.4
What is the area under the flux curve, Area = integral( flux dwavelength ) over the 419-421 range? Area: 62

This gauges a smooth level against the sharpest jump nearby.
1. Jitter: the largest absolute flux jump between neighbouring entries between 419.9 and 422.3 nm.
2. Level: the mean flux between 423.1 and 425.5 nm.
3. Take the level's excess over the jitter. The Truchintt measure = 25.7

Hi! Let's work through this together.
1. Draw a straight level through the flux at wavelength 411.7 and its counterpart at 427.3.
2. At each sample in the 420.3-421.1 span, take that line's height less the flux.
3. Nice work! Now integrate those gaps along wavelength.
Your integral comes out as -2.8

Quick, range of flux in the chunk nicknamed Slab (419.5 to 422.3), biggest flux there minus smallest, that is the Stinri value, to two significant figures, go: 5.3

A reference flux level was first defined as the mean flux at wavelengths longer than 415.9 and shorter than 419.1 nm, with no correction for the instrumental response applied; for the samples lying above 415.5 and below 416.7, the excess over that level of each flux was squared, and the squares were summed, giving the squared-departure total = 7.7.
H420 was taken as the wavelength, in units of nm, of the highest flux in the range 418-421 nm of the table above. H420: 420.9 nm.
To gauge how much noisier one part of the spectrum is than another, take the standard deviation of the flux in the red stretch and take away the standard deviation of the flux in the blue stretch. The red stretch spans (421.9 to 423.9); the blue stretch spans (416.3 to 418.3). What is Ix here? 0.1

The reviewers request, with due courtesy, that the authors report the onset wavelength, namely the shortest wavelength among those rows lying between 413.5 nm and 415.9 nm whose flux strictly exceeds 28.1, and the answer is 413.7 nm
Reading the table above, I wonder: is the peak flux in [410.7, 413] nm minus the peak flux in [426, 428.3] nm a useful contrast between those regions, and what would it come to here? -2.8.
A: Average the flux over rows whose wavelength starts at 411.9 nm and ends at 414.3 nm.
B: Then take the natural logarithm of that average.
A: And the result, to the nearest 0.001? 3.378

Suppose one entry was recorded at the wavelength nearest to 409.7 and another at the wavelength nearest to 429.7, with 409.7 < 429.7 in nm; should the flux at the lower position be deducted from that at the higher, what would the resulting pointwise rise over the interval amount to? 2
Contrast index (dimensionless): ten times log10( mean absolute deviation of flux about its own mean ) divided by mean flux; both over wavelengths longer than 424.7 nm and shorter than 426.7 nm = 0.08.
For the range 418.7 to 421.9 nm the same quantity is 0.08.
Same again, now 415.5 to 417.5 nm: 0.09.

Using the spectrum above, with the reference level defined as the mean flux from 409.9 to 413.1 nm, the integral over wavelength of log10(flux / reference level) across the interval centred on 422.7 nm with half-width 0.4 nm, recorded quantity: 0.016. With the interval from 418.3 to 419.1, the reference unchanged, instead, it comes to 0.033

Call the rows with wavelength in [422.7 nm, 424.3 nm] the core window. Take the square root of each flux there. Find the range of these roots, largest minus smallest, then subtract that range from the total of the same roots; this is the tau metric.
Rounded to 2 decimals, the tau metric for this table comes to 22.25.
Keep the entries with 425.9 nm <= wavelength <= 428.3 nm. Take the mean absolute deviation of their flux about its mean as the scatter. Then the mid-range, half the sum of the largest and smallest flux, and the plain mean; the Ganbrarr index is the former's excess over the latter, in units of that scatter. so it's 0.6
